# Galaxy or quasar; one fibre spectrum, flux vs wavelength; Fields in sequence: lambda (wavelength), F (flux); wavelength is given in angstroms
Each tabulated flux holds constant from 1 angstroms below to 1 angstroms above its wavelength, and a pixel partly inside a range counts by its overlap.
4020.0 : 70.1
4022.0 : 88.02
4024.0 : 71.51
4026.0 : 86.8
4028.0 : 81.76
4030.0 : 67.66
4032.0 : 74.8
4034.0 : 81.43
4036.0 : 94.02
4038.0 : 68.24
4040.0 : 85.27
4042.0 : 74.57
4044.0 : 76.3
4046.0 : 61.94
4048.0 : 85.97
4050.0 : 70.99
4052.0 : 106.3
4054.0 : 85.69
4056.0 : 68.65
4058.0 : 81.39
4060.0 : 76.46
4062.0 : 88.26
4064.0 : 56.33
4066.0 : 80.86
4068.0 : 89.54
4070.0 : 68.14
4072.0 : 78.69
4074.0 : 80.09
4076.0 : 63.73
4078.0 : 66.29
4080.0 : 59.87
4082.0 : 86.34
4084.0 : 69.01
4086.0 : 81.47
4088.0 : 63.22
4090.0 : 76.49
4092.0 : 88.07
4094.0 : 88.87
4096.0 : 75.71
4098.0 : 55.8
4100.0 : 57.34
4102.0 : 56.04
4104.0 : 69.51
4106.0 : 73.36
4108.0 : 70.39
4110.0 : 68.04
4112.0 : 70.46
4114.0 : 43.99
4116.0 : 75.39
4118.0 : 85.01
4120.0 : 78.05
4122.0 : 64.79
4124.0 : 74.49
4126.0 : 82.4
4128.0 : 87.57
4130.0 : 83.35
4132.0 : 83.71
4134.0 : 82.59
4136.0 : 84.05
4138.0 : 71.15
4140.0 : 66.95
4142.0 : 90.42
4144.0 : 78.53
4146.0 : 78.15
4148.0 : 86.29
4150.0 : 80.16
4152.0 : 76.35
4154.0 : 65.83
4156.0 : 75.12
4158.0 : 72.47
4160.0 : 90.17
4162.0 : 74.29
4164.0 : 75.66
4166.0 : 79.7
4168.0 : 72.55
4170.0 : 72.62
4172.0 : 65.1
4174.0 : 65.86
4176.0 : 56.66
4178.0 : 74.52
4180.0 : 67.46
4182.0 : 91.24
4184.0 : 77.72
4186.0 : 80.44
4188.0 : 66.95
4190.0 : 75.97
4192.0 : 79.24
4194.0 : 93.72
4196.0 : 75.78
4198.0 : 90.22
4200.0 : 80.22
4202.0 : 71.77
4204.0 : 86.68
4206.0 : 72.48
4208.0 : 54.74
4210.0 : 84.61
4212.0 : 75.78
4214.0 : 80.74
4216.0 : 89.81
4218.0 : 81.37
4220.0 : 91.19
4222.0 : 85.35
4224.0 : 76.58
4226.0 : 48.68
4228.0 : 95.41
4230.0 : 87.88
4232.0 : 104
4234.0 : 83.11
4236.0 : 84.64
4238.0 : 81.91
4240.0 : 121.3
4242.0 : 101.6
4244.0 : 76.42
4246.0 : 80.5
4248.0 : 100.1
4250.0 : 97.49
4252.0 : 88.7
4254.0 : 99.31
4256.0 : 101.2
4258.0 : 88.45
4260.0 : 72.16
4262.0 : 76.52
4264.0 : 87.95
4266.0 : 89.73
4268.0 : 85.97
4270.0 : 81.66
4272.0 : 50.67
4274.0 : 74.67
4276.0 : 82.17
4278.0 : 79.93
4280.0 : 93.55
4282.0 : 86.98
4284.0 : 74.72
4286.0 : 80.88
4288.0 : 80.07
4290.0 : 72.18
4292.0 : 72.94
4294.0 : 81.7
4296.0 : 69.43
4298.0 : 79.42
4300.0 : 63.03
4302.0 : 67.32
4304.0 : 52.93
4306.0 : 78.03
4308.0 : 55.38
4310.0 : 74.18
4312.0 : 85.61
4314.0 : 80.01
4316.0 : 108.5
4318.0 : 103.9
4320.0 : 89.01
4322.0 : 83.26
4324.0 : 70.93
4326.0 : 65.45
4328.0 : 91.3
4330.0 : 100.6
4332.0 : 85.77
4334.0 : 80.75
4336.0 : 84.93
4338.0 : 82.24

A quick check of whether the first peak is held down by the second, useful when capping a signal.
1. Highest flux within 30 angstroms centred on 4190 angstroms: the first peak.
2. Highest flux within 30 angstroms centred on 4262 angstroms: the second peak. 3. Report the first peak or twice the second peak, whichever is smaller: 94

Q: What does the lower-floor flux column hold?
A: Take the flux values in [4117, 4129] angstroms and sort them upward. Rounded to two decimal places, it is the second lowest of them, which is 74.49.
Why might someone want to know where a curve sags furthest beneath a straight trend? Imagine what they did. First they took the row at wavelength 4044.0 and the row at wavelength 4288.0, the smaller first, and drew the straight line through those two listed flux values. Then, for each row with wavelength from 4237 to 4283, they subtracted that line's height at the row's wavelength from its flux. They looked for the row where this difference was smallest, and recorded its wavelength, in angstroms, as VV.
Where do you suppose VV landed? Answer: 4272.0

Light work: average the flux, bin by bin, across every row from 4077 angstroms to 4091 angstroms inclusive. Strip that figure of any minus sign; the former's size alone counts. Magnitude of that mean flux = 72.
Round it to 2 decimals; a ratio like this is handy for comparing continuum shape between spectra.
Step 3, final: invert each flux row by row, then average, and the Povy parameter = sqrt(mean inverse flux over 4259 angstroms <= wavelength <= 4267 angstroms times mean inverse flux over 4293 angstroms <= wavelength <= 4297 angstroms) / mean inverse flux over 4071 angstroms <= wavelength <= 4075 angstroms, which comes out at 1.02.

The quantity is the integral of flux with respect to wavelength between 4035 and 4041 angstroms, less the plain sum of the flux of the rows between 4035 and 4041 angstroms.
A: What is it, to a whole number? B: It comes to 248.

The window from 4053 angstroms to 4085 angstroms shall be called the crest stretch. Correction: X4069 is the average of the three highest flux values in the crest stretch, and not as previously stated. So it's 88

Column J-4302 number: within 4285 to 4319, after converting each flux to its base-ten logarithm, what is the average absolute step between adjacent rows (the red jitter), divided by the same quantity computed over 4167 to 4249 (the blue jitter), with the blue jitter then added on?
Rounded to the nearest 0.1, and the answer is 1.0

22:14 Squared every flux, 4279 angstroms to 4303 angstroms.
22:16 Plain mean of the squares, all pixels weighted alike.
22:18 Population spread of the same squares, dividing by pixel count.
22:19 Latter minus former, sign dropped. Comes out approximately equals 4685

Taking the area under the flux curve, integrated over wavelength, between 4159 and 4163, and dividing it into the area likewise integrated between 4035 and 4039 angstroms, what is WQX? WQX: 0.99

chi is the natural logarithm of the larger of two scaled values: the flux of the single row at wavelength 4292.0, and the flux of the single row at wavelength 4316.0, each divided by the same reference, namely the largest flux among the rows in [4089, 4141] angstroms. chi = 0.20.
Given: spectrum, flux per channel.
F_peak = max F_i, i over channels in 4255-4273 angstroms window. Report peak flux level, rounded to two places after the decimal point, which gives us 101.20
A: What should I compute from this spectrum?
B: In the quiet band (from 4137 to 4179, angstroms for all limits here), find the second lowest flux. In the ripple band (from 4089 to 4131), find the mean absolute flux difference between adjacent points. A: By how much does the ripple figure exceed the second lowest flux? -56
